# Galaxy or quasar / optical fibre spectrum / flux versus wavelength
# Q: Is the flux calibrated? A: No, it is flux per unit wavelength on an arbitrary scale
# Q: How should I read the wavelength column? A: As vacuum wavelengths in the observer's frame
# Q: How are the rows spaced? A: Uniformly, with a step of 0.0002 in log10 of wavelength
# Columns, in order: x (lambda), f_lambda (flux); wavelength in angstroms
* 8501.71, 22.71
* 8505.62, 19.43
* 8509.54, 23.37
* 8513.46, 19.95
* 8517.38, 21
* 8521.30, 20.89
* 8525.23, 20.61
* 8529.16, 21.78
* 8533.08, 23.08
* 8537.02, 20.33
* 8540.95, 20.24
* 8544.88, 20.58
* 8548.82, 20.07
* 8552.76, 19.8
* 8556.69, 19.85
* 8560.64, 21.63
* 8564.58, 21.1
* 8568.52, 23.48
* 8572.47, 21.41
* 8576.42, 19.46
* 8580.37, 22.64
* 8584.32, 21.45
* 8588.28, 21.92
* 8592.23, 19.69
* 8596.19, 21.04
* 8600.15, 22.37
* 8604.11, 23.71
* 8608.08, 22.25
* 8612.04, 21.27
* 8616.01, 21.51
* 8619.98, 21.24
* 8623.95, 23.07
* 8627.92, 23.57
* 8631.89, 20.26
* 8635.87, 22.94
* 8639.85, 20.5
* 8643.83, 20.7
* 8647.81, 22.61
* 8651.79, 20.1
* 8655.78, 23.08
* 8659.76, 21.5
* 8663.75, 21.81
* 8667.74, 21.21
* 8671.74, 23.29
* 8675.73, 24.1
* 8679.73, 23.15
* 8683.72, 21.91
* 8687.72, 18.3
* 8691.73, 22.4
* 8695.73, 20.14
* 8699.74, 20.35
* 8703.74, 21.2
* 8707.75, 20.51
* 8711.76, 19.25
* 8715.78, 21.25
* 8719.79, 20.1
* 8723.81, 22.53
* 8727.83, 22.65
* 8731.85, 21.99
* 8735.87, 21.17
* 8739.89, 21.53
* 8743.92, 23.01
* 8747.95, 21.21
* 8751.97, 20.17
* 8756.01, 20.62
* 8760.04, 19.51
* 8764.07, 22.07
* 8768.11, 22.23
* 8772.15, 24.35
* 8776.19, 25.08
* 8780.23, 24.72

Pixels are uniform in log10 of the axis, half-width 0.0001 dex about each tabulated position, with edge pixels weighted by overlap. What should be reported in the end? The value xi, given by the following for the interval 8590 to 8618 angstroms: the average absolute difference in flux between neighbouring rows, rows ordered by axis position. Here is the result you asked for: 1.1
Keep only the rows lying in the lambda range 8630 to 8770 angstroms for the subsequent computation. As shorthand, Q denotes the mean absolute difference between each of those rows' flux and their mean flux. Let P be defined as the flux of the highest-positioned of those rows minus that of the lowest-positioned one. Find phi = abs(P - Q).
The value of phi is 0.9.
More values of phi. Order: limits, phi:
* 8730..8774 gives 1.4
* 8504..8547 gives 0.2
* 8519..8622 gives 0.6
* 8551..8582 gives 1.7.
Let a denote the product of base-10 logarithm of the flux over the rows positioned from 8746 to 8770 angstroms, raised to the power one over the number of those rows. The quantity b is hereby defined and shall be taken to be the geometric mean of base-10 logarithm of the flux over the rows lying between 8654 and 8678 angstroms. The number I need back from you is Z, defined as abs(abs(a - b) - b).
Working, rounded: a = 1.321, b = 1.35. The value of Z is 1.32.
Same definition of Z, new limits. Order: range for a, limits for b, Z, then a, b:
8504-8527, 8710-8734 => 1.32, 1.319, 1.33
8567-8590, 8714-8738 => 1.33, 1.336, 1.33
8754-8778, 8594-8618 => 1.34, 1.346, 1.34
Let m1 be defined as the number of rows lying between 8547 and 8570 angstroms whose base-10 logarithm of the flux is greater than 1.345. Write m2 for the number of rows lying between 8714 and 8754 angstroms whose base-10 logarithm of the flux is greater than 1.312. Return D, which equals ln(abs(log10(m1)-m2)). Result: 2.08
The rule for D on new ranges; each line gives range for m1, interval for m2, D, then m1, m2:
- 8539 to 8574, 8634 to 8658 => 1.39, 1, 4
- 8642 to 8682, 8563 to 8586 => 1.46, 5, 5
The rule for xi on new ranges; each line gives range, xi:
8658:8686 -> 1.0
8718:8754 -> 1.1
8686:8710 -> 1.6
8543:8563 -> 0.7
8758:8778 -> 1.4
